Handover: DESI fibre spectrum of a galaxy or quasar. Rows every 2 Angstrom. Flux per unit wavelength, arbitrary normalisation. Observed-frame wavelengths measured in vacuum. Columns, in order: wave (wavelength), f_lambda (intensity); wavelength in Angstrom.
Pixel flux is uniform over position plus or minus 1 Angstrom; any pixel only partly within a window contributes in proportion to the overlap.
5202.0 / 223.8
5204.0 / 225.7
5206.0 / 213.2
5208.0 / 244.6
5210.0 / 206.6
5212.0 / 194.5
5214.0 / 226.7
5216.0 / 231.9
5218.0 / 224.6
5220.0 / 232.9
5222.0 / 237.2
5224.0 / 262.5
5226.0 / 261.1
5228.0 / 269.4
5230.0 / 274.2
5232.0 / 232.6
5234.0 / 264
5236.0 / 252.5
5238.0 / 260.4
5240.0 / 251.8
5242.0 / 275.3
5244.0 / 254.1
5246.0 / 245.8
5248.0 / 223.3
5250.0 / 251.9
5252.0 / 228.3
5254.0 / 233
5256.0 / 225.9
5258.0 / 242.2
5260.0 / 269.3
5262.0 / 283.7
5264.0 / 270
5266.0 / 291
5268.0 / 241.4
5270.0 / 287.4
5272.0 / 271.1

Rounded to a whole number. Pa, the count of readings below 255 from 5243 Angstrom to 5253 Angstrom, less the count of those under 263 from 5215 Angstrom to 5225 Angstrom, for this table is 0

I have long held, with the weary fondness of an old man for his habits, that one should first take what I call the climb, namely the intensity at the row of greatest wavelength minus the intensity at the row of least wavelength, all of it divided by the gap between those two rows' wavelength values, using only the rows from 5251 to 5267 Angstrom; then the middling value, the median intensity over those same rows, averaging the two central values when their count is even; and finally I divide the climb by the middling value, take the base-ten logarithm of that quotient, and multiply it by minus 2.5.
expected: 4.4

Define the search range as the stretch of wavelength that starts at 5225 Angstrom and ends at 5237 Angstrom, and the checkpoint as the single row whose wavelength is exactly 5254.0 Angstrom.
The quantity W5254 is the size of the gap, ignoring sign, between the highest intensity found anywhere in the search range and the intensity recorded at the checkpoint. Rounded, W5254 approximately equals 41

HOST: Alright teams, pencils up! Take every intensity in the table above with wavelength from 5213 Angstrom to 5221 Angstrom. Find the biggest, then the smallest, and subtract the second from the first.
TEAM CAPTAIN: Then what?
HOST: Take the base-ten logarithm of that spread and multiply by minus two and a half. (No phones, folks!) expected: -2.30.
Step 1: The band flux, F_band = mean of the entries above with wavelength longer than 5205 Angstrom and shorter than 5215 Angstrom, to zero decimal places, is 217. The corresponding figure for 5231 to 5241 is 252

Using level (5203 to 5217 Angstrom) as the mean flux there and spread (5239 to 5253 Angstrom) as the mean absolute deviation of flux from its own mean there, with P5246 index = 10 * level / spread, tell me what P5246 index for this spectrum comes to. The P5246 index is 174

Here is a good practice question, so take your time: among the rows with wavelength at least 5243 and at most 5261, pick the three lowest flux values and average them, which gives 226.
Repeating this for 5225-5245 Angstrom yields 246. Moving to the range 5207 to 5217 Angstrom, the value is 209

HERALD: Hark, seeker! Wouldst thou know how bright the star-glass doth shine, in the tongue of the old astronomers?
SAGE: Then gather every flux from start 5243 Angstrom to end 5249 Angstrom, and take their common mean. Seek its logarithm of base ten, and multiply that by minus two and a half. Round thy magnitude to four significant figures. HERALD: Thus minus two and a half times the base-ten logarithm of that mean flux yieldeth -5.955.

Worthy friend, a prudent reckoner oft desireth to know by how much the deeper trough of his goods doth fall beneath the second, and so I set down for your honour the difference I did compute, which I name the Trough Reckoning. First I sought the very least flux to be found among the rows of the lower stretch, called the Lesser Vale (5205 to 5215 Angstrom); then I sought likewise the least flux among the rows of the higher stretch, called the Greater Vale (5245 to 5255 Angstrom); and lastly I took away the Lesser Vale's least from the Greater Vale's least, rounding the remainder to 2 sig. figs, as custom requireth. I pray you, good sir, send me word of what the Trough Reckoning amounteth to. 29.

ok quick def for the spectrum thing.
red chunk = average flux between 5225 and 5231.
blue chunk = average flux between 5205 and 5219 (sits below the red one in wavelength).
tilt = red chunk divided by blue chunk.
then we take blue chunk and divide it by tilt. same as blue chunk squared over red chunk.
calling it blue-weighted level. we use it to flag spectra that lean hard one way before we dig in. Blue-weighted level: 181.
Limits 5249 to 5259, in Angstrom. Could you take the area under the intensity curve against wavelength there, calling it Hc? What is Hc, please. 2363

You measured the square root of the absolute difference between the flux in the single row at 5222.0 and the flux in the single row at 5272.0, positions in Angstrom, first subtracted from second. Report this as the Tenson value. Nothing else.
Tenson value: 6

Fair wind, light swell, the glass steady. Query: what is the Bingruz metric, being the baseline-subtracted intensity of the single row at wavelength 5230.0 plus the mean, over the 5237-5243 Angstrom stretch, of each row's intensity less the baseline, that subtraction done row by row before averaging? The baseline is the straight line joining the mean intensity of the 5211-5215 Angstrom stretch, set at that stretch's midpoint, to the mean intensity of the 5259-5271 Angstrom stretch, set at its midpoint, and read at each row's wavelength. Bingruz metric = 62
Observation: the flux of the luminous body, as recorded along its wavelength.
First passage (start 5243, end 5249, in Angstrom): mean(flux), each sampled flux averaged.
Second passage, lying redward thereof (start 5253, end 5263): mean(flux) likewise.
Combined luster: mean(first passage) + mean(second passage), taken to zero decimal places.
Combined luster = 492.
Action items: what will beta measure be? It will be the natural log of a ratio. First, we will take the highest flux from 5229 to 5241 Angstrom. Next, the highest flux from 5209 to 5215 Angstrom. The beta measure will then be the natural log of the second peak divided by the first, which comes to -0.19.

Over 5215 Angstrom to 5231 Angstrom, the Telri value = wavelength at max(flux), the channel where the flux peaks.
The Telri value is 5230.0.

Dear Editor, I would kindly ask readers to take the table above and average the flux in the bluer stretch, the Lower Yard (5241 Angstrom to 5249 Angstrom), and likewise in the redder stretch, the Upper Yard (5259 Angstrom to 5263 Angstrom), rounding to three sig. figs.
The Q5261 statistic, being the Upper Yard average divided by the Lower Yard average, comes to 1.11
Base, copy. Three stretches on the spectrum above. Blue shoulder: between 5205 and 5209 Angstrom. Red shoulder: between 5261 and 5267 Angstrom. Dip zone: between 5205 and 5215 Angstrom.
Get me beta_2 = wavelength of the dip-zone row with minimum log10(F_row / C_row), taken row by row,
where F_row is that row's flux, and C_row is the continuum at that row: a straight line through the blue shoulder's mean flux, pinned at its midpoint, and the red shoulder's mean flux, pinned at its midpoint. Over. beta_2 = 5212.0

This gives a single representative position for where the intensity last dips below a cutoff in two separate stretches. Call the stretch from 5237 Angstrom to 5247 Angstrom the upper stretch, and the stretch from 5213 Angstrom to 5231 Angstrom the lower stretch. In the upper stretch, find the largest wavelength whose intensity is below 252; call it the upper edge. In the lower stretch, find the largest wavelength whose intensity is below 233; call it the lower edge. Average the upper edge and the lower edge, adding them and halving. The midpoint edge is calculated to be 5233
